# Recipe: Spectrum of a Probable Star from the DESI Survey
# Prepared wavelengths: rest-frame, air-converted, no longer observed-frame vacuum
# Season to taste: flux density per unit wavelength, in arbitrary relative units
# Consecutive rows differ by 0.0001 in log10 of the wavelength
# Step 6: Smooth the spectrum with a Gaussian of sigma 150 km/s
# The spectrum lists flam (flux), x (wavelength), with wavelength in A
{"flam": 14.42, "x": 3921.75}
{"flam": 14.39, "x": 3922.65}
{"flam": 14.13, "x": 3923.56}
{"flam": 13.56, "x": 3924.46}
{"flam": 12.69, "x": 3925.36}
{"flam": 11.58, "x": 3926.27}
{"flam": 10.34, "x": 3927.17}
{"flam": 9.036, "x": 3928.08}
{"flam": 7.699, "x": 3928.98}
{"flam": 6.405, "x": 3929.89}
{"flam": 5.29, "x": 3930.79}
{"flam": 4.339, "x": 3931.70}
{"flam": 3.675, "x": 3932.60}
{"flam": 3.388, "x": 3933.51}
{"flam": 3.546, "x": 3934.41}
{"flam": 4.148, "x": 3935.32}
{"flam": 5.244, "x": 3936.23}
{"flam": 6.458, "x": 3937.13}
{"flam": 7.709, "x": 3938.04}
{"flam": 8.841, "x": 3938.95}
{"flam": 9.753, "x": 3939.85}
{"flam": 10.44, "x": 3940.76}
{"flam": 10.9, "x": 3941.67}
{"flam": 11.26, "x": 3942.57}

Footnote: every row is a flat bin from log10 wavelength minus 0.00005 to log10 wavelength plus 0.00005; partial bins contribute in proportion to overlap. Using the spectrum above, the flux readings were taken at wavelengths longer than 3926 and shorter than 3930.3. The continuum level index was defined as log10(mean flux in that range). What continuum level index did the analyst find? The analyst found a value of 0.95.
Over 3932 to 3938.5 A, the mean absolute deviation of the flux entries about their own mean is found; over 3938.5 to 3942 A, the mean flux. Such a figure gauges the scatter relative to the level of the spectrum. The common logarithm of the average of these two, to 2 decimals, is 0.75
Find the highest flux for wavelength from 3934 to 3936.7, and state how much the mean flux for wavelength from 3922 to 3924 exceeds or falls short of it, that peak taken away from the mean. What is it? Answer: 9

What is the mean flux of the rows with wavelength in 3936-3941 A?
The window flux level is 8.1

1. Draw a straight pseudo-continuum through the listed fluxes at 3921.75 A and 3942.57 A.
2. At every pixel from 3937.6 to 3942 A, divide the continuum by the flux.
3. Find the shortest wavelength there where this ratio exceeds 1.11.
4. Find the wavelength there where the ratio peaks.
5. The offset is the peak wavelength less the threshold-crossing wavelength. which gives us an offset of 0.0 A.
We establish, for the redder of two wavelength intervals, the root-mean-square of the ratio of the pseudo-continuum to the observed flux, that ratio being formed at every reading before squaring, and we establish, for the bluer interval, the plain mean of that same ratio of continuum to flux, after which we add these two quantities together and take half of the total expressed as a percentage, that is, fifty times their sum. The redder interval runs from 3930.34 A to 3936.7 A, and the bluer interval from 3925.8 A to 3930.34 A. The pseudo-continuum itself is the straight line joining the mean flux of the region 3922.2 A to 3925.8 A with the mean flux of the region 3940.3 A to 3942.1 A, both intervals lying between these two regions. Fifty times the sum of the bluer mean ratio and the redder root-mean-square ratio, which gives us 223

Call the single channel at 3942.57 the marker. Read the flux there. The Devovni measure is 11.26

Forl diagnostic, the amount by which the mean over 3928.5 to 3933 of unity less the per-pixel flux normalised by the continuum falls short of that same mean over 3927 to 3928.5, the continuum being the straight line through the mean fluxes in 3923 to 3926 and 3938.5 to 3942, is -0.3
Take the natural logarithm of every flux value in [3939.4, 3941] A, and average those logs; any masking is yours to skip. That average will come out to 2.3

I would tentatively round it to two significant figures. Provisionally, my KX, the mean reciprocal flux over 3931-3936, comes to 0.26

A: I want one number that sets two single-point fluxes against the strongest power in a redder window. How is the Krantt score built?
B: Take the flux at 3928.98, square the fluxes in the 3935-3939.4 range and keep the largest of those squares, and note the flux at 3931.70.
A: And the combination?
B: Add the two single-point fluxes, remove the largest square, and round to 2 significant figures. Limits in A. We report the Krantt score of -66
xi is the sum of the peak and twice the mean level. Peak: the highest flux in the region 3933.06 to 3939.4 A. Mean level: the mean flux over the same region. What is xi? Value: 20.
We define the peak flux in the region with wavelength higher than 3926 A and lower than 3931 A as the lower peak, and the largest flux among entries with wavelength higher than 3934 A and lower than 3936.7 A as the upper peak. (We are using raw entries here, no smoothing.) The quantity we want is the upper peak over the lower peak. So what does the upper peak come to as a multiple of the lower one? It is 0.45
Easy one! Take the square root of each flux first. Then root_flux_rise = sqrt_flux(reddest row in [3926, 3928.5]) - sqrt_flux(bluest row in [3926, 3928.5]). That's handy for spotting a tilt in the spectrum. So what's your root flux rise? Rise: -0.4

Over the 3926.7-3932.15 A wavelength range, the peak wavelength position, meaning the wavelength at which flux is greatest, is 3927.17 A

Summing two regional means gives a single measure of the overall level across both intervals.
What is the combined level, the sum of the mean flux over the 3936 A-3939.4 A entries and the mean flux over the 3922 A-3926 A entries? 20.8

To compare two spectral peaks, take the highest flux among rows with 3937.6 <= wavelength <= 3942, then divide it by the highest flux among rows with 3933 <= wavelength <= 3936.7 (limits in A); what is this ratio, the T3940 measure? 2.1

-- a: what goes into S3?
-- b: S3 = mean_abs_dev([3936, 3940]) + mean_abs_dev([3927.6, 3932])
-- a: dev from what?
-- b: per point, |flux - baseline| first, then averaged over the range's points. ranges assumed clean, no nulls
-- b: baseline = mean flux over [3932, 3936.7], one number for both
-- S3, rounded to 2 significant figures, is 6.2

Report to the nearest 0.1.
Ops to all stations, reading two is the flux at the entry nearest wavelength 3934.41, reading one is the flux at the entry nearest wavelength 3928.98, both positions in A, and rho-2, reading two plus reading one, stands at 11.2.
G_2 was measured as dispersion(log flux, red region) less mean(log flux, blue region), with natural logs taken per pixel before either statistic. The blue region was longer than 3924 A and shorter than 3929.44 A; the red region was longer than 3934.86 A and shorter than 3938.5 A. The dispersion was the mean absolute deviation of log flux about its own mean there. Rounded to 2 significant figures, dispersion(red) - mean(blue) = -2.2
